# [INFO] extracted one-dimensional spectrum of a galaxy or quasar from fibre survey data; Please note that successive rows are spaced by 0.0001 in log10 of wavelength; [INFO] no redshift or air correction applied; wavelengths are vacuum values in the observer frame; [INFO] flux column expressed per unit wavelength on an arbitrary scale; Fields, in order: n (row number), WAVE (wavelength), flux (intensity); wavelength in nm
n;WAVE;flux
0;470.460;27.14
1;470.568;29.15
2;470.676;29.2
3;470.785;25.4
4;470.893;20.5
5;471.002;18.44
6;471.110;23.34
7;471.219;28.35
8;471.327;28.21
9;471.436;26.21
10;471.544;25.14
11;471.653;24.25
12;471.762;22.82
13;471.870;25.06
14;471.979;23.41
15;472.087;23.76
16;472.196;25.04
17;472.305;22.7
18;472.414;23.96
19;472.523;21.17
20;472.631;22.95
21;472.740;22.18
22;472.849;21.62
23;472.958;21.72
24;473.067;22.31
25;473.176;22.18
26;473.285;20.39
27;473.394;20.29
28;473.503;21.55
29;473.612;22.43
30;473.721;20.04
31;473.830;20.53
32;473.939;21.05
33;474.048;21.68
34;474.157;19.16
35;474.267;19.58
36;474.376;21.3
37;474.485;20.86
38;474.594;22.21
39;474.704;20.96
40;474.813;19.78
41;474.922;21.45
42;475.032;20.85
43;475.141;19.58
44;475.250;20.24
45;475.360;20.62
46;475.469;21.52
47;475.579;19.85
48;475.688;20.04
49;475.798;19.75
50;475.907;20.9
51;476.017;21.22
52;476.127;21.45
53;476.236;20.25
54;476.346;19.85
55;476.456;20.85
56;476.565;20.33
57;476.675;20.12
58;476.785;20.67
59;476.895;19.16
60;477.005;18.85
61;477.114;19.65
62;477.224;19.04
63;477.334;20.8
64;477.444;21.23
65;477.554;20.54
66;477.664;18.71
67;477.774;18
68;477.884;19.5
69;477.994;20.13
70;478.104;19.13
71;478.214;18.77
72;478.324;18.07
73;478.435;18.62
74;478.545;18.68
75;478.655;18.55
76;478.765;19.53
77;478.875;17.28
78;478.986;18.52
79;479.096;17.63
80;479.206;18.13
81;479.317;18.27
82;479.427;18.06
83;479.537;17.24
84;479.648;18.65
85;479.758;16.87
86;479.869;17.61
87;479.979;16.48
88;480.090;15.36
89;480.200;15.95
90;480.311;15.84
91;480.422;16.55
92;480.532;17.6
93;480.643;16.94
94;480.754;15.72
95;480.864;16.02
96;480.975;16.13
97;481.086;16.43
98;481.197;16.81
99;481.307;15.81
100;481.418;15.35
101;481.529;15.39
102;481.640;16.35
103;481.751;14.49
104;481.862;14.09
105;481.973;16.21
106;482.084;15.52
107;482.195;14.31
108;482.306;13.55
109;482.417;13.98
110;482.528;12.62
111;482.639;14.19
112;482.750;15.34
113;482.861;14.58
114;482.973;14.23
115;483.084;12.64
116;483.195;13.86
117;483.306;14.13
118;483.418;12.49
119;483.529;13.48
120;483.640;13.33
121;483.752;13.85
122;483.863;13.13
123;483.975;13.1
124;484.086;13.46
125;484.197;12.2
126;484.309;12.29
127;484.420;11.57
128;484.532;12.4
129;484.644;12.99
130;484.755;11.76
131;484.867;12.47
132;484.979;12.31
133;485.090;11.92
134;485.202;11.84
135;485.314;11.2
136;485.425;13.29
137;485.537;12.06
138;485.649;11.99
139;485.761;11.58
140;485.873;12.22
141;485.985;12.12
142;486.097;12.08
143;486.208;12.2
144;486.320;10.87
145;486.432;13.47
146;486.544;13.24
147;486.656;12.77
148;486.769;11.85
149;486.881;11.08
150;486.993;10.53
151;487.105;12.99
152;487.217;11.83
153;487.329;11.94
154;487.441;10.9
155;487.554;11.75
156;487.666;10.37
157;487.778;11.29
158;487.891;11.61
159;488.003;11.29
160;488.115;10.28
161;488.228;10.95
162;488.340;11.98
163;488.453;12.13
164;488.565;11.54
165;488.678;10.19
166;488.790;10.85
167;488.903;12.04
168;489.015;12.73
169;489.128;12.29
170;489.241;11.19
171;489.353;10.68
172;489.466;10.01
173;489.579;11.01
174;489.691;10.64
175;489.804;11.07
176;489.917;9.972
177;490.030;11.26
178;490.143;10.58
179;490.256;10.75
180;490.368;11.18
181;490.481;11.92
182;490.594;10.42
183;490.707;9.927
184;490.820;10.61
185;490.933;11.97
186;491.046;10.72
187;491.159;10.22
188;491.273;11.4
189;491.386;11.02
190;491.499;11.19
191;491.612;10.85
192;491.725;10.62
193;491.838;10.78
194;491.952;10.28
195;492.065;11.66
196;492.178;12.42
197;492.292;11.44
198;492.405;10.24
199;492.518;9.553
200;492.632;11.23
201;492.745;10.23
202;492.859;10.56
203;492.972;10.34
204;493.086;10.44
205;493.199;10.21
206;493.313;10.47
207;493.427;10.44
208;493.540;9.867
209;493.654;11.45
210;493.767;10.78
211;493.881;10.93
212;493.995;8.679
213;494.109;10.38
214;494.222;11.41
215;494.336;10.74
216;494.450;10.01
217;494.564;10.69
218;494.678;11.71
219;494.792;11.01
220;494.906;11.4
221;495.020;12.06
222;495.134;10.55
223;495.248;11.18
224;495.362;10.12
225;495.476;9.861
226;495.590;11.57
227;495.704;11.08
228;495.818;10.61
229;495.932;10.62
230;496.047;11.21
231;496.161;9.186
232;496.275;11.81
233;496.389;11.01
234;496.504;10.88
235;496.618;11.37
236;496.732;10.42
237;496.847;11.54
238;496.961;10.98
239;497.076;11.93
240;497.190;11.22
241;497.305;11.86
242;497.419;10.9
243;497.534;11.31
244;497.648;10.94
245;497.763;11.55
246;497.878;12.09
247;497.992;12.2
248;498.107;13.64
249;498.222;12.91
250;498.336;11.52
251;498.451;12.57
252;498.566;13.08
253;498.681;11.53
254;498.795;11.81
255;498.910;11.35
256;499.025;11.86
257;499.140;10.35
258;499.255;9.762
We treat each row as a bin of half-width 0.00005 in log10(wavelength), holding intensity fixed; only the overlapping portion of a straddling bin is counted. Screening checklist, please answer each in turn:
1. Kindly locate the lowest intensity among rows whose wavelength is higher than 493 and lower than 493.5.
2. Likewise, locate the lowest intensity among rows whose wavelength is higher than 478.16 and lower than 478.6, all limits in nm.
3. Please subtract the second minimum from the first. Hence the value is -7.9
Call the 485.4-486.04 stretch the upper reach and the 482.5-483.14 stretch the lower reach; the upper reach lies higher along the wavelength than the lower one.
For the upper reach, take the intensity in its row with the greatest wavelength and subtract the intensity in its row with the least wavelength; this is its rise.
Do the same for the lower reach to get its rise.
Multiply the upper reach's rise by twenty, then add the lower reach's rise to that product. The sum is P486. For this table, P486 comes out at -23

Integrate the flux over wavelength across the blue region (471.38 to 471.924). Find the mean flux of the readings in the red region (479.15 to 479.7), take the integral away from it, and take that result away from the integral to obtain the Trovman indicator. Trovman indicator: 9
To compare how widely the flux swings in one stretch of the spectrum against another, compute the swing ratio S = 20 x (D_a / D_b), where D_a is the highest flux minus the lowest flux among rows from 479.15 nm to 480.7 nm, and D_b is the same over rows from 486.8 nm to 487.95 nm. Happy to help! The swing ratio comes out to 25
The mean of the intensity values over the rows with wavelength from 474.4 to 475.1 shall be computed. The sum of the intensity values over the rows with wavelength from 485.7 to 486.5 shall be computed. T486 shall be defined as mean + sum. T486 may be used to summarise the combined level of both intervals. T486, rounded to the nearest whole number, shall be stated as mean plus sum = 106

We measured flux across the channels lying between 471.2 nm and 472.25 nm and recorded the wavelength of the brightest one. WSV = 471.219 nm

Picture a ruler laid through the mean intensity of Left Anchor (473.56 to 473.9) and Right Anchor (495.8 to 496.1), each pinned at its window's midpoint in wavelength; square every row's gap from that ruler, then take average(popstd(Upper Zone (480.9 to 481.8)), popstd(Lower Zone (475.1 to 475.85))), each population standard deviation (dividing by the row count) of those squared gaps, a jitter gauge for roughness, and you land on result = 1.4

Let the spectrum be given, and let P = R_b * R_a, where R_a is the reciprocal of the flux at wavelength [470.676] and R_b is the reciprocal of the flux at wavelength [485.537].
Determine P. 0.0028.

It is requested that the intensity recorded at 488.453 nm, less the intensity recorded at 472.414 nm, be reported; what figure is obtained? -12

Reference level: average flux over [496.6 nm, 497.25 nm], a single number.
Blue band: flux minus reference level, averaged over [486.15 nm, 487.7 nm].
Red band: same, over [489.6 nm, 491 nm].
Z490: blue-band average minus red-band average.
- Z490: 1.0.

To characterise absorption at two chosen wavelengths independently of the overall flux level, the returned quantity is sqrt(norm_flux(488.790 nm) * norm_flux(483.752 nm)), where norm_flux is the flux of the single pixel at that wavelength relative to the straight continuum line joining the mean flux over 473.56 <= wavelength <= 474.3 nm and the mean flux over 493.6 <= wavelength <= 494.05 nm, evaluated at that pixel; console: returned 0.859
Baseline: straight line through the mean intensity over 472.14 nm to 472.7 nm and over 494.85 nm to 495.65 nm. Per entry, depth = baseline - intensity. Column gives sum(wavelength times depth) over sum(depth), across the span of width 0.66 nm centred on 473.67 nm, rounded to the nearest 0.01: 473.66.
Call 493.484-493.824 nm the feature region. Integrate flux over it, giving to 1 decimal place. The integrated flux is 3.6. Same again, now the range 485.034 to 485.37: 3.9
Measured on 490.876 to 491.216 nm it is 3.7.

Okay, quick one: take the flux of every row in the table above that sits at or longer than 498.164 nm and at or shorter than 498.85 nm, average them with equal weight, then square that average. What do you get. 150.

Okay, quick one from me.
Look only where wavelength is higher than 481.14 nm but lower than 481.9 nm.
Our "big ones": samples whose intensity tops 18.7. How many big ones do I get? 0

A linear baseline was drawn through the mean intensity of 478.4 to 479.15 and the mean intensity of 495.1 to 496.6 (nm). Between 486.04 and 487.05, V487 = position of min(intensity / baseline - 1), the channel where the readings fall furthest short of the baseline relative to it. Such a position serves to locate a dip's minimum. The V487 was 486.993 nm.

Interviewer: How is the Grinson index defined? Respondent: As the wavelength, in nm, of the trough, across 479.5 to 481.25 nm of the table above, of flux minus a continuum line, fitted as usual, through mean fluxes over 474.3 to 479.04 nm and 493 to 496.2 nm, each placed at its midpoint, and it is 480.090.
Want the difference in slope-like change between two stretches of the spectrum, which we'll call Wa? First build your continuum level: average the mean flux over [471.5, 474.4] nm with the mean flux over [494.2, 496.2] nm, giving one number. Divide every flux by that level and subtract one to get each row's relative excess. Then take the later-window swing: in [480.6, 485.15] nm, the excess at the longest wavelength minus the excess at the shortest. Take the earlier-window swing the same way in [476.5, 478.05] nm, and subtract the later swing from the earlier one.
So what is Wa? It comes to 0.29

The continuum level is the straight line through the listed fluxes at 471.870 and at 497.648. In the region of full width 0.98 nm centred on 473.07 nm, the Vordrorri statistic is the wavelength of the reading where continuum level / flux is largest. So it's 473.394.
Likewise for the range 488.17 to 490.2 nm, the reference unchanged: 488.678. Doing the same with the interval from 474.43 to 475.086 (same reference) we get 474.813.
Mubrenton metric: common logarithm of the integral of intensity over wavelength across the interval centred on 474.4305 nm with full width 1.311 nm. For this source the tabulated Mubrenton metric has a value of 1.44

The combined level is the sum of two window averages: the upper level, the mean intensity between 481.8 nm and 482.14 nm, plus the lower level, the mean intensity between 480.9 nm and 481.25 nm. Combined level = 32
